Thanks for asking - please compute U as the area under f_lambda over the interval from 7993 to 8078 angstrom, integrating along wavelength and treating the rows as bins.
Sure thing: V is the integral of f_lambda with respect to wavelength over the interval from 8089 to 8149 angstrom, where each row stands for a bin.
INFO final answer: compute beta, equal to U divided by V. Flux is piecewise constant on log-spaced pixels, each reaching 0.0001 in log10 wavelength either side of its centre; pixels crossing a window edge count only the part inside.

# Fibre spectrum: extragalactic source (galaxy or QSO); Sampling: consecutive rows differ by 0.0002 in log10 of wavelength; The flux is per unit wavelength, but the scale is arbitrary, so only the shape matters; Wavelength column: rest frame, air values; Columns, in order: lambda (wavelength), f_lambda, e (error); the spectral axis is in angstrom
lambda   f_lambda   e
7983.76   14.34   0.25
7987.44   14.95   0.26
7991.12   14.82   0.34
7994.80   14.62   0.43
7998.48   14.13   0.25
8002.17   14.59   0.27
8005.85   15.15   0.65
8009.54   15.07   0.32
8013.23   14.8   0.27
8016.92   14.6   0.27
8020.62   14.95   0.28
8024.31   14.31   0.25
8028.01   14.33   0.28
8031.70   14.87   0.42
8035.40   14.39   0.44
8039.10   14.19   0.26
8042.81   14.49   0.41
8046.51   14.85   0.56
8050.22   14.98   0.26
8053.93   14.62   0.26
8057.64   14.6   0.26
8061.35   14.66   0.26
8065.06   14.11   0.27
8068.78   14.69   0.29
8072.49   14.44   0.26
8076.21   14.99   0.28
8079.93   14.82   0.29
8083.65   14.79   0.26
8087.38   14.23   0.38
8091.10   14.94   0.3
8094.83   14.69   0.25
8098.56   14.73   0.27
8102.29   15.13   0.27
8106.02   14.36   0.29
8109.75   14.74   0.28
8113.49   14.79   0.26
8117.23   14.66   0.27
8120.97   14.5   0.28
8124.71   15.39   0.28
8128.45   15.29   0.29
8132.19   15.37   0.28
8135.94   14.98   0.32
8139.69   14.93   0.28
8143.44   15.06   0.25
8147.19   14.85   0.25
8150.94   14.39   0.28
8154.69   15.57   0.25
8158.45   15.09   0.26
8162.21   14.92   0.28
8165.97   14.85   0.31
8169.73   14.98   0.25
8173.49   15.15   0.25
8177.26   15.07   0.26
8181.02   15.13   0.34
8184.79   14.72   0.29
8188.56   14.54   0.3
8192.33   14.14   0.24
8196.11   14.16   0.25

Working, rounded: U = 1243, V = 894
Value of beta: 1.39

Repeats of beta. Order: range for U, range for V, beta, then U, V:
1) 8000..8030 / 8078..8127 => 0.61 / 442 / 723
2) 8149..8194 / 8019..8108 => 0.51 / 670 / 1302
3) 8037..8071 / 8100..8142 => 0.79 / 496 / 627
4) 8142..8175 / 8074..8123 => 0.69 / 494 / 721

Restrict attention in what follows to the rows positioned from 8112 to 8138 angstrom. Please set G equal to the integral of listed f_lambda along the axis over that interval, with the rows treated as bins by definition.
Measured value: 390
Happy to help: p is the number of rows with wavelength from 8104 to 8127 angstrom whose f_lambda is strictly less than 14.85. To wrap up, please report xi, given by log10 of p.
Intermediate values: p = 5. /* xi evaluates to 0.699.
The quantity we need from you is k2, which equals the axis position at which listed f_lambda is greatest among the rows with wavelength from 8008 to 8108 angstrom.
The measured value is 8102.29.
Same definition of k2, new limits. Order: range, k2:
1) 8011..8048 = 8020.62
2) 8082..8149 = 8124.71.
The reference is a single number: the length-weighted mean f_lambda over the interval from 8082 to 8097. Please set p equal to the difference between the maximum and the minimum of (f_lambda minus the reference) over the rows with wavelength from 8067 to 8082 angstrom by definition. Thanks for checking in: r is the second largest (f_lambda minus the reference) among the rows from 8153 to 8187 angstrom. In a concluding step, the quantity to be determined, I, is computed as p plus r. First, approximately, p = 0.55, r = 0.5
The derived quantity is 1.04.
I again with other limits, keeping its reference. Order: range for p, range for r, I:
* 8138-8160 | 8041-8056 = 1.37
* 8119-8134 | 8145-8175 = 1.38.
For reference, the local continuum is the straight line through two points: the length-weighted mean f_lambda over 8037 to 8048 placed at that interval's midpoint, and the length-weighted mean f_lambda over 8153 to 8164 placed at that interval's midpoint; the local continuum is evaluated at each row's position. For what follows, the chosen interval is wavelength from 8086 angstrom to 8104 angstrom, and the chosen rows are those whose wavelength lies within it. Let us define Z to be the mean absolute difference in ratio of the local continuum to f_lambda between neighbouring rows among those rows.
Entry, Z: 0.023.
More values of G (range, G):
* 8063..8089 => 379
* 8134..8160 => 389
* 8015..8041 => 377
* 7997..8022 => 369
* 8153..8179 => 392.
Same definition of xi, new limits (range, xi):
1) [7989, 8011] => 0.602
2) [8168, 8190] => 0.301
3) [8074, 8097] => 0.602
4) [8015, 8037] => 0.602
